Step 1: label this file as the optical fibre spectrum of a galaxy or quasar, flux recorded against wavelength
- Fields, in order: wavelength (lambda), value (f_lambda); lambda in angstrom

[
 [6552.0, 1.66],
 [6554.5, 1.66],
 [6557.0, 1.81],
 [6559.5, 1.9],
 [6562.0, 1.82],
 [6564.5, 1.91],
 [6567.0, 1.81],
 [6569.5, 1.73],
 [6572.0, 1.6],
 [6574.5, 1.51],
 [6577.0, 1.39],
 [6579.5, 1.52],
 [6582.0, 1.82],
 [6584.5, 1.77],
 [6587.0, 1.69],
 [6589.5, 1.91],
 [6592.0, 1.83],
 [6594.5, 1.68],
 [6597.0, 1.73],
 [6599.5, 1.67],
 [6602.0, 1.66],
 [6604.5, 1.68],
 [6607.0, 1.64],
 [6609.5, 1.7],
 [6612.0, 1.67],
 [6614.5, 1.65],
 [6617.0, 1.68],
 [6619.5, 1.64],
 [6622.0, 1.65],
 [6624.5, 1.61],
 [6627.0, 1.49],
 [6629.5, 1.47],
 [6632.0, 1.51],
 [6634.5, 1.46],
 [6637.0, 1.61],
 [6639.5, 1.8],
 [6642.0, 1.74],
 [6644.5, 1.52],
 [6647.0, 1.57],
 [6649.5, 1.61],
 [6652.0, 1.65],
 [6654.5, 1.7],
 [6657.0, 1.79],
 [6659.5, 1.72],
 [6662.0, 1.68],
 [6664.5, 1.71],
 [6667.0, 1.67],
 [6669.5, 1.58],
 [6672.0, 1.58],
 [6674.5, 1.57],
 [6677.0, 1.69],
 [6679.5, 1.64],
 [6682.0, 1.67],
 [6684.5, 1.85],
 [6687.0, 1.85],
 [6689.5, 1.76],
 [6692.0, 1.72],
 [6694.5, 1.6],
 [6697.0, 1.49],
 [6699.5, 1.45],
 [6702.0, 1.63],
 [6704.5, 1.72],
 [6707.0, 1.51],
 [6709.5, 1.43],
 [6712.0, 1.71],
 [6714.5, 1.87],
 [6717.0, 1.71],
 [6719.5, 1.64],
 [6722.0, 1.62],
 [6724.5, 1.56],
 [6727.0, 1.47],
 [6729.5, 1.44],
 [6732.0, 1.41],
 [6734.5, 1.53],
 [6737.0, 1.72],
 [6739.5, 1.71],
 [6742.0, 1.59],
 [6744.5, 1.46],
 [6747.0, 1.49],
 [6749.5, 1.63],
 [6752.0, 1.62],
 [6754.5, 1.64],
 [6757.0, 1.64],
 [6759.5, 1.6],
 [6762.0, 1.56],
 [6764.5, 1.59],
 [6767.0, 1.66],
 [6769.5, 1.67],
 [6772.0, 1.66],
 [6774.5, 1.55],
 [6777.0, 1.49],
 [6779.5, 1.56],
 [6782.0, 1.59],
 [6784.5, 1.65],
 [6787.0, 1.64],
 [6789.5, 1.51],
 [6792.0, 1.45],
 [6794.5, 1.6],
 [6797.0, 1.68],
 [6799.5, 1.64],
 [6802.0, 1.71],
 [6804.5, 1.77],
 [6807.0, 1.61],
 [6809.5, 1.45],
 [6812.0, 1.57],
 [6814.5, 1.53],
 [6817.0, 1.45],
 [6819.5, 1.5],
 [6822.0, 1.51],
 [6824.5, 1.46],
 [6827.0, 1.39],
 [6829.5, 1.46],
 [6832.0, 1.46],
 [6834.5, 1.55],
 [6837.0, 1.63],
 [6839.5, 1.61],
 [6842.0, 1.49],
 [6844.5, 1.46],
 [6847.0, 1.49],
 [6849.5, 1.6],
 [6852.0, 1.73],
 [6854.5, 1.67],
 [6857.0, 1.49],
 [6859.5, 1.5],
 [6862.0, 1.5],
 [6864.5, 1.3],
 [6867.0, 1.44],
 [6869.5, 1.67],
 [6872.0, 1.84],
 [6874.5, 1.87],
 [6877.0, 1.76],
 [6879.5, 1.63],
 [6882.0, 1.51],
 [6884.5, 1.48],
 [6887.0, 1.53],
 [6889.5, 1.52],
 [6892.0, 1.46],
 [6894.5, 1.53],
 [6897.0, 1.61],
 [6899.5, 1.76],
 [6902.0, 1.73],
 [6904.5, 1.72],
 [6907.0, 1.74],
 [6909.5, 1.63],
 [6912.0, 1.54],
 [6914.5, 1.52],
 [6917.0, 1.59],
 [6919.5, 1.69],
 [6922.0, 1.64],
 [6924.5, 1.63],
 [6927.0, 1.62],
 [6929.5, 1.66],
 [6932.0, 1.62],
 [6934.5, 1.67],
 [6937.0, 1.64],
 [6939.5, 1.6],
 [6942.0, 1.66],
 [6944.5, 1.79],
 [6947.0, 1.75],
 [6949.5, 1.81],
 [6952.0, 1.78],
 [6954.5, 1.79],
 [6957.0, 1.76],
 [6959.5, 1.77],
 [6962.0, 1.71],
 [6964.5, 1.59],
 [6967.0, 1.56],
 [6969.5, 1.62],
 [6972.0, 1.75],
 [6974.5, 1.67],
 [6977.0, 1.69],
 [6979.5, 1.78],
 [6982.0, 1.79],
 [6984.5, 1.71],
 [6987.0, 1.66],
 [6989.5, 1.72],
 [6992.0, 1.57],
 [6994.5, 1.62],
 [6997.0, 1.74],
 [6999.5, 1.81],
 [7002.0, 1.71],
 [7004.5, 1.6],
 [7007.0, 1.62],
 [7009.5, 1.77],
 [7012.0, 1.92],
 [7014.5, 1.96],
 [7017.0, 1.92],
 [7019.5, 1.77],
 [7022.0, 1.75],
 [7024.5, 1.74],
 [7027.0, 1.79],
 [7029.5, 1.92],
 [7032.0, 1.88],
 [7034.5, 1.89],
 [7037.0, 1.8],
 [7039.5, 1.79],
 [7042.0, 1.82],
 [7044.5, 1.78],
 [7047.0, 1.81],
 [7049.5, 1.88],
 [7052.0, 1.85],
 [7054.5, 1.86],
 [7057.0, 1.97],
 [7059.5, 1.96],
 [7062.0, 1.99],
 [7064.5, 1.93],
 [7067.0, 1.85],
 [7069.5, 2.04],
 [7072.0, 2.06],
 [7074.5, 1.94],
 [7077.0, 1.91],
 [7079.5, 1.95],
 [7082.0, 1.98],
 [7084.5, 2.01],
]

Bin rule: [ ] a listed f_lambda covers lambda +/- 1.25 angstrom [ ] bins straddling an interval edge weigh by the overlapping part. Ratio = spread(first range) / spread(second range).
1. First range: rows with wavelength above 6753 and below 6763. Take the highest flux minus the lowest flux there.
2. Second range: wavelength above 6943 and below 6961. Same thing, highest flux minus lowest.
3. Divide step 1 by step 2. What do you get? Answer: 1.3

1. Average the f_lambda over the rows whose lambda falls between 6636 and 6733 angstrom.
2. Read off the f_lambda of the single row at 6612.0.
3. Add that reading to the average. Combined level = 3.31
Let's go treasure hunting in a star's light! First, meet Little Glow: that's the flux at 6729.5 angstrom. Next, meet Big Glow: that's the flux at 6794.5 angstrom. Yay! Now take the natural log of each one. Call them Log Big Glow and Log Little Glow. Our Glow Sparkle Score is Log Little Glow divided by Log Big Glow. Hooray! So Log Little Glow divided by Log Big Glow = 0.78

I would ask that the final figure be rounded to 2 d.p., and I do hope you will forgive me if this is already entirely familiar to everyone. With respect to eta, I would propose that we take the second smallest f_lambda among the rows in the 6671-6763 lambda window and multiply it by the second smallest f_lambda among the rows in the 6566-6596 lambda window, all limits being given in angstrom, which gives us 2.16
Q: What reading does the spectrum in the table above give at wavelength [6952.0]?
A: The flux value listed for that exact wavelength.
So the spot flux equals 1.78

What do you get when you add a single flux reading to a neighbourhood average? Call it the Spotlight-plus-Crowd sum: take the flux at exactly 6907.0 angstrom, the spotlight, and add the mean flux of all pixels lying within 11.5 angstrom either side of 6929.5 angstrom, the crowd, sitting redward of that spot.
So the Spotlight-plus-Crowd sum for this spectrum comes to 3.38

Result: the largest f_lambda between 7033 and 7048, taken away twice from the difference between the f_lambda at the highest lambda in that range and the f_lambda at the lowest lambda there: -3.9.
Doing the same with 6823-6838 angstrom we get -3.1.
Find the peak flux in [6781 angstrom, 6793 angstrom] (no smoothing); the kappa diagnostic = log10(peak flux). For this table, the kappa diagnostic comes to 0.217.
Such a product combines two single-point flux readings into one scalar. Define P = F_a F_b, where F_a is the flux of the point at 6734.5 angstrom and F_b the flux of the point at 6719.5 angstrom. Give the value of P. 2.51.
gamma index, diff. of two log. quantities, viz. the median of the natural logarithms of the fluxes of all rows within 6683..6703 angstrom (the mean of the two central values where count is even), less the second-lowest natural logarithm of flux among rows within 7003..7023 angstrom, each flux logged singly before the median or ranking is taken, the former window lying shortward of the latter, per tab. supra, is 0.033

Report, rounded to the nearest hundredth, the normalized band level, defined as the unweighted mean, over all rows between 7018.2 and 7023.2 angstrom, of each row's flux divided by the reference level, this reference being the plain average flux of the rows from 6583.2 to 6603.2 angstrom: 1.01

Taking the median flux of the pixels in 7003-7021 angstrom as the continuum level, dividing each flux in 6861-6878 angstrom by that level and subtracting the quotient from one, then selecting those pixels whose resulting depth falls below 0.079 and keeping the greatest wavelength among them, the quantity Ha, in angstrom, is 6877.0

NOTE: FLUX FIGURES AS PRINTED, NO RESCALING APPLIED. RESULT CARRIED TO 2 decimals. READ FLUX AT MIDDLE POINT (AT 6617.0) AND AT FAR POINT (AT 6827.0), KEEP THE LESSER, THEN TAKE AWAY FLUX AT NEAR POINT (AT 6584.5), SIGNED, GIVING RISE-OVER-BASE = -0.38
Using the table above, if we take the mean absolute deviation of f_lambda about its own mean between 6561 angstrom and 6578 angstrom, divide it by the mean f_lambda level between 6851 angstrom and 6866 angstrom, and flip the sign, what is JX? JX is -0.10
